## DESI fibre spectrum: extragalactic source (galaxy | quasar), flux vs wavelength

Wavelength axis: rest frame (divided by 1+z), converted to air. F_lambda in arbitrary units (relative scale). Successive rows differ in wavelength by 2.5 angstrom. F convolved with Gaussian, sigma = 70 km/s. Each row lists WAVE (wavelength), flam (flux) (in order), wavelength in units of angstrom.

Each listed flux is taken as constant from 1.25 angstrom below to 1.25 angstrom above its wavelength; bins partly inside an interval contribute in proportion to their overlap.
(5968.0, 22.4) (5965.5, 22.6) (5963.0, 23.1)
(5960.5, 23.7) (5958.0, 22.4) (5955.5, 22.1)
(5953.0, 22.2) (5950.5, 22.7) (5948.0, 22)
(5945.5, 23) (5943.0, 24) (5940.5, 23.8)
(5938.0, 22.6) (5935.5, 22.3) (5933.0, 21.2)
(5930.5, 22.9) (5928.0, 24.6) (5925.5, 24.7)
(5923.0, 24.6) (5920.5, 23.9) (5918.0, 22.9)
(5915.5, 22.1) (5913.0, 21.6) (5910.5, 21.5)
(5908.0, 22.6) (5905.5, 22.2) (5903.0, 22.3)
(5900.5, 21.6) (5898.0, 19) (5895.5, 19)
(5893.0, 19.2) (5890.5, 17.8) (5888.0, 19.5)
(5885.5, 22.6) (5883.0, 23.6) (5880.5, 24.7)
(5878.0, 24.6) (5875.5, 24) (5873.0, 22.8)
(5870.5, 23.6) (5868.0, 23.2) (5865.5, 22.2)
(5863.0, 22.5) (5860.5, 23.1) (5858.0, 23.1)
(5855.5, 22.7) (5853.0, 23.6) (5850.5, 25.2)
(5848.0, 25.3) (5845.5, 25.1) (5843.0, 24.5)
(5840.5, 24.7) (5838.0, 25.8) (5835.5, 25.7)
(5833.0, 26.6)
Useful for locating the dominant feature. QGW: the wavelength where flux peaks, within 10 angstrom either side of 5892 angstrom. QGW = 5883.0 angstrom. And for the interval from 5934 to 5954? 5943.0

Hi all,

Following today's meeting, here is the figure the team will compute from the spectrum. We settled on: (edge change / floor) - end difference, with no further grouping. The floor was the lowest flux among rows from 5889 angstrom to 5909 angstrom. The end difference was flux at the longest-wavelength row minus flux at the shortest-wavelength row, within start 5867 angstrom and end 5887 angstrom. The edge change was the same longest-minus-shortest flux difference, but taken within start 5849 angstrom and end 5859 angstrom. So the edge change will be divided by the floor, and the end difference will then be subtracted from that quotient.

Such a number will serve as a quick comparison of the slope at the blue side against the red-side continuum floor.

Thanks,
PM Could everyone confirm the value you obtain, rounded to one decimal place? 0.5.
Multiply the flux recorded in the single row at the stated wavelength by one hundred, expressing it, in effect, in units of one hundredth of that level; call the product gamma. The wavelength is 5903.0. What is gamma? 2230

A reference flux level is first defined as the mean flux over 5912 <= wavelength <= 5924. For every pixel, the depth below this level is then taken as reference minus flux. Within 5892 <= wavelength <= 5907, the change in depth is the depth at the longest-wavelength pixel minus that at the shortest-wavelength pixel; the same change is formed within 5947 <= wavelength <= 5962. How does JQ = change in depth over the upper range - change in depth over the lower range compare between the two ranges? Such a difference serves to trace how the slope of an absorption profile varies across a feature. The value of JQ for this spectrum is 1.3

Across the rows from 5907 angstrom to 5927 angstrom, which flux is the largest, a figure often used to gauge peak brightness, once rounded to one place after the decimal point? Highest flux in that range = 24.7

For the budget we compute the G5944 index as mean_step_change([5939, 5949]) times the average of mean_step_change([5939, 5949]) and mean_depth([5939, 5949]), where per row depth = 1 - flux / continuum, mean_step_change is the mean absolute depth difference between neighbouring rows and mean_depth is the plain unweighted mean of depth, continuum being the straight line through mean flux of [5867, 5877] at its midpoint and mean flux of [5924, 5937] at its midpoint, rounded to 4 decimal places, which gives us 0.0004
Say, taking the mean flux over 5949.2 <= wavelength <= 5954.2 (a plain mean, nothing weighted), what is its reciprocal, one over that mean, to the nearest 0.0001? 0.0445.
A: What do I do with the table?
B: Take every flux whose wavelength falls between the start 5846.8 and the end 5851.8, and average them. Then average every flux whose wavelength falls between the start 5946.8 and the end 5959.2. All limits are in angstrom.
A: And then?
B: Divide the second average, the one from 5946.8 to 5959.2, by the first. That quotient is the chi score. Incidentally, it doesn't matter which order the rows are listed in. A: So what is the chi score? 0.88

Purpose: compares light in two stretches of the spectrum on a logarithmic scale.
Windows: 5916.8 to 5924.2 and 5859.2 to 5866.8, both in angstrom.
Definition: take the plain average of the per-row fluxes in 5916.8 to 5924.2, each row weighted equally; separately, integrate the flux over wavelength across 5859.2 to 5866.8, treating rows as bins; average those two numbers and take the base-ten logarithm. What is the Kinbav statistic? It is 1.99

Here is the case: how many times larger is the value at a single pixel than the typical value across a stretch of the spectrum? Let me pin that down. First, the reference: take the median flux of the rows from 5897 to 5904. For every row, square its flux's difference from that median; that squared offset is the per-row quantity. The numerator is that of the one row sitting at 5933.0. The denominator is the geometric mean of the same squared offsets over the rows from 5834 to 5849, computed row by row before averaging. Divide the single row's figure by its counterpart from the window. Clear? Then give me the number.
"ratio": 0.01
